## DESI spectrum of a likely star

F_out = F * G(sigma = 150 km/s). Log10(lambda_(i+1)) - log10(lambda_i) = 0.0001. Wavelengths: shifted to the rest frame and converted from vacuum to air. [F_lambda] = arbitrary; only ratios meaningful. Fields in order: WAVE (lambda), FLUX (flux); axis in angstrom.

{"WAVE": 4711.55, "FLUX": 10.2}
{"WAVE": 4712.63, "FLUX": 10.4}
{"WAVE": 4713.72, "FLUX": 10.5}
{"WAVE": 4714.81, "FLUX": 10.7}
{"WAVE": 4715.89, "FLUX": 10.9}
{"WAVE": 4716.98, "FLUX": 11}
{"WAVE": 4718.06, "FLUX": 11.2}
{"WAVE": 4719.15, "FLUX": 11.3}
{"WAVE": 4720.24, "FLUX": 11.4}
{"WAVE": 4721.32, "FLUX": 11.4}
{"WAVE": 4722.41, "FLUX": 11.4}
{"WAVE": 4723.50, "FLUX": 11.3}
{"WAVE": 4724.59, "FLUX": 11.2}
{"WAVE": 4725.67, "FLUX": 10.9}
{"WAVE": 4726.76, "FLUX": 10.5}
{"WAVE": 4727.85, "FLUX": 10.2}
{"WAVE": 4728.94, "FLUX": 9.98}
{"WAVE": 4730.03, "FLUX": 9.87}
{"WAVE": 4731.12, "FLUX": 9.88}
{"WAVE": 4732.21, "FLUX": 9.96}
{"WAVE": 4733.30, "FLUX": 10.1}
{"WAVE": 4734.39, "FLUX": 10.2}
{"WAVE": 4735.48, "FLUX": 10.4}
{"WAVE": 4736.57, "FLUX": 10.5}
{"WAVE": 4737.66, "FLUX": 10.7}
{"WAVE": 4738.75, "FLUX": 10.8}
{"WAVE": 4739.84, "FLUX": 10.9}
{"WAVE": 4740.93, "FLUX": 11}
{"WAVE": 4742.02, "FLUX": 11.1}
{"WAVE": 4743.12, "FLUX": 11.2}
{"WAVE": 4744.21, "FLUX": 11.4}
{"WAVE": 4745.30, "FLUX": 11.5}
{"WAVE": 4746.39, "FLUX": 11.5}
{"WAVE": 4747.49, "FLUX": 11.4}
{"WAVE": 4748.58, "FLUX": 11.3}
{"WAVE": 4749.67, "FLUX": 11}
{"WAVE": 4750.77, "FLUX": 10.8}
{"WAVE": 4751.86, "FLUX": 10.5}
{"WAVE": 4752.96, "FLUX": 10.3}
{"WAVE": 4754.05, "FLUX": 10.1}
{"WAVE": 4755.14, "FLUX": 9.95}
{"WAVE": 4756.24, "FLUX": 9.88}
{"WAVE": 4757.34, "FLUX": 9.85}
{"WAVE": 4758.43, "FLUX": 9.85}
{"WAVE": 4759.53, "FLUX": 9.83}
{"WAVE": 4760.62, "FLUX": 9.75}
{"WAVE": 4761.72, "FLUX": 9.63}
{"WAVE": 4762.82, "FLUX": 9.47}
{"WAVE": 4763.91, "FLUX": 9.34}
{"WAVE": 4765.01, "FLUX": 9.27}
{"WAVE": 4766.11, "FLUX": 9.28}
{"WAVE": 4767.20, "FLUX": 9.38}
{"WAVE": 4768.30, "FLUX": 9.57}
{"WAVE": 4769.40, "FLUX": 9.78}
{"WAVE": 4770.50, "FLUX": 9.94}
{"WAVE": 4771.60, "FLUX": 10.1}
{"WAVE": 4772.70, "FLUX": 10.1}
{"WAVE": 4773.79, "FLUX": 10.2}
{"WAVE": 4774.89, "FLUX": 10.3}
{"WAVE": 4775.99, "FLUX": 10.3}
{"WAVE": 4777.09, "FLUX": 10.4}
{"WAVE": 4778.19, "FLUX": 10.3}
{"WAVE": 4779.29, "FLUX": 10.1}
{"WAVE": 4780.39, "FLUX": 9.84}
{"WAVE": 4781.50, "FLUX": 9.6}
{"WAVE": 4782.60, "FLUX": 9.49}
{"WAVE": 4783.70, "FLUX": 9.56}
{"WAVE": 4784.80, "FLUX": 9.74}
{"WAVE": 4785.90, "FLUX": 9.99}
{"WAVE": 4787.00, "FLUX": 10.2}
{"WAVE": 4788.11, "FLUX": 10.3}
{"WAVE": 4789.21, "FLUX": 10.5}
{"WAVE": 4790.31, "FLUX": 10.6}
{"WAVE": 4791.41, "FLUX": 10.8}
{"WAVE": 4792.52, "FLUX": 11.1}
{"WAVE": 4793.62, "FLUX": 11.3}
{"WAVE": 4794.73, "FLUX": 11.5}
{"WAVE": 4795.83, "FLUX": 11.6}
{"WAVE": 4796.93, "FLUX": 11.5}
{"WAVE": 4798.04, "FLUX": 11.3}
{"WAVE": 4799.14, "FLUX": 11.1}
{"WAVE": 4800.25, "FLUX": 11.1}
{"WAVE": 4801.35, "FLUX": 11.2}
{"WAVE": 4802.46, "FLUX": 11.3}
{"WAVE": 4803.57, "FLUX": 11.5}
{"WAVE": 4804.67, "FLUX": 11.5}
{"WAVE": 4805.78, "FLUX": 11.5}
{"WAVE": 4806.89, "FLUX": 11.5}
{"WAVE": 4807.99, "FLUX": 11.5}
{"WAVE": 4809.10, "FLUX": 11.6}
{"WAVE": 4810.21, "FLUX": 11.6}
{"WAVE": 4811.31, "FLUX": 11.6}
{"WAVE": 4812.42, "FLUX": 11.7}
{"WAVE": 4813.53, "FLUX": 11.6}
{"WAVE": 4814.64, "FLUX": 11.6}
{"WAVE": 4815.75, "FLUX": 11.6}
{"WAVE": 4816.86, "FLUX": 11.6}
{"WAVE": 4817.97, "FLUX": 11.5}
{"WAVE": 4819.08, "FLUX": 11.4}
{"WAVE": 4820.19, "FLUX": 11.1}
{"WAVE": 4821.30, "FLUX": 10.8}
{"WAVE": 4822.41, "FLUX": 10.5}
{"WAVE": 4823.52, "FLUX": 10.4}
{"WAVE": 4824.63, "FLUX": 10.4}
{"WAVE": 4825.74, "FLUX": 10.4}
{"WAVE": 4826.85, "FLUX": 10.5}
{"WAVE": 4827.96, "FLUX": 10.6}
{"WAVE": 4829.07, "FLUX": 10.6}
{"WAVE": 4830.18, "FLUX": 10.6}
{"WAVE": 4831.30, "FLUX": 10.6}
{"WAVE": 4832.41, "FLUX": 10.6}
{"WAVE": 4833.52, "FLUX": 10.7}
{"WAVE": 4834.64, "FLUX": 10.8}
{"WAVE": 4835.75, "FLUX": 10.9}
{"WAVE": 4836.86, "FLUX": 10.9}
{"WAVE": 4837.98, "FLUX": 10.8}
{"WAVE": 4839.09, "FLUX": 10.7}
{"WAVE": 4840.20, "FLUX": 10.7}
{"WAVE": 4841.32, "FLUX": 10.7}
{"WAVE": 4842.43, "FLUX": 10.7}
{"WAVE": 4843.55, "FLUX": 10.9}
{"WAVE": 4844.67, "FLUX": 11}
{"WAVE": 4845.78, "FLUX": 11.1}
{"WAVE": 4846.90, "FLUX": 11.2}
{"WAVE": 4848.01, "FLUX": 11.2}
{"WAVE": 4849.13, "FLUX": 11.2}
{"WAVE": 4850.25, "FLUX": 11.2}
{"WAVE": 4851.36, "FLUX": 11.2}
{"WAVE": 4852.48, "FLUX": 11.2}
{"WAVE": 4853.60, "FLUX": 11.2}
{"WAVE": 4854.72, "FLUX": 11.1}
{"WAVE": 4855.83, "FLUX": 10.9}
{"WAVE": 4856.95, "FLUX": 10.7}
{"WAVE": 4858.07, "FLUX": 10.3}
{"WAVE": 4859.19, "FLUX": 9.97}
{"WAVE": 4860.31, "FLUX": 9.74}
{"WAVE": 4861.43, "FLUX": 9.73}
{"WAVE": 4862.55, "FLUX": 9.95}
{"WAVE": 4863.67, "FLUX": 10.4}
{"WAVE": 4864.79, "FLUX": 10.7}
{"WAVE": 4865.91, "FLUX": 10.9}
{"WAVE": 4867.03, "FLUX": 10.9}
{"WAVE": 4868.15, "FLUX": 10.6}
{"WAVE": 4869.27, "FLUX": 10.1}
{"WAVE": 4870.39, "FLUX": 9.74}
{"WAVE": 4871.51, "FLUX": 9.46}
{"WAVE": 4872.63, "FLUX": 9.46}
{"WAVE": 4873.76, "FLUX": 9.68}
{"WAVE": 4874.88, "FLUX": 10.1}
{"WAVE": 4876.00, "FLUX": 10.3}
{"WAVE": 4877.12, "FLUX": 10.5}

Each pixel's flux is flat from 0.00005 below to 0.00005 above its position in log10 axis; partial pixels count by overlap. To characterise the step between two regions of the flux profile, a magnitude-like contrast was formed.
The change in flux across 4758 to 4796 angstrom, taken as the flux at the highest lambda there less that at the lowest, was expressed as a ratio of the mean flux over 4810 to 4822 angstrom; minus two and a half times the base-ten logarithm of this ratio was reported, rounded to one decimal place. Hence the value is 2.0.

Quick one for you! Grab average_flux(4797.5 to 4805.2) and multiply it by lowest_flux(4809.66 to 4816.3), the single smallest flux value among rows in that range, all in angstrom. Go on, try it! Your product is 131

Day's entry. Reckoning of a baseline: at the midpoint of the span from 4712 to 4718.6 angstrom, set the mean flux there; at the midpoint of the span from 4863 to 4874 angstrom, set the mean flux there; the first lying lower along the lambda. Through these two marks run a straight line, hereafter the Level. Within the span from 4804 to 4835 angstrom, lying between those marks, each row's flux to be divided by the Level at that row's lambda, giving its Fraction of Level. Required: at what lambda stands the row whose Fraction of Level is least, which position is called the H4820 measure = 4823.52 angstrom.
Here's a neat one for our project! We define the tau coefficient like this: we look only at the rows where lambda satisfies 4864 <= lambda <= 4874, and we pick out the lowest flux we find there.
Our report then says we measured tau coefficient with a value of 9.46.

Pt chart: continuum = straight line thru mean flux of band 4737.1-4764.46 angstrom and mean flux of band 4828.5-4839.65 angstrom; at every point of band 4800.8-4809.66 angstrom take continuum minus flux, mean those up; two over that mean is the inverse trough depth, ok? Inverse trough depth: -3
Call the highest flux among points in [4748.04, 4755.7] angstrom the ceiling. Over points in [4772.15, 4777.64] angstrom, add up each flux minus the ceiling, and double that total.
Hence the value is -10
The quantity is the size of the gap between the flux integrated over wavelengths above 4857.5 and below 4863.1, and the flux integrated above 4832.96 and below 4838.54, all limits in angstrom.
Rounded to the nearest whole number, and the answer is 5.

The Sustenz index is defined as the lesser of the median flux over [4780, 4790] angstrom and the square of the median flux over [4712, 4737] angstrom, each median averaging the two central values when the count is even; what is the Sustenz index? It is 9.8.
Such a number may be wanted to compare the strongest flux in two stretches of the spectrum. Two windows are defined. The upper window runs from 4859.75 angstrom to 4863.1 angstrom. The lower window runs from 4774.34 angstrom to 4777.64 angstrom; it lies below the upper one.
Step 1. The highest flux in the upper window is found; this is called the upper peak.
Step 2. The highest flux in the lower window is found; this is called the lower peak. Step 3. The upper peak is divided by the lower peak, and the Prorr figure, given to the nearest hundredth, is 0.96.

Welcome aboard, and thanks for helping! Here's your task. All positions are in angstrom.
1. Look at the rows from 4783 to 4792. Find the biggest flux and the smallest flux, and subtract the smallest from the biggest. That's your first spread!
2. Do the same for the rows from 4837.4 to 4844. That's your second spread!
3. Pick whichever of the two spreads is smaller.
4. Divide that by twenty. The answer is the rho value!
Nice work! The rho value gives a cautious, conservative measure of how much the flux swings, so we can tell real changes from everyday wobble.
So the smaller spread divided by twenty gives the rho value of 0.010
